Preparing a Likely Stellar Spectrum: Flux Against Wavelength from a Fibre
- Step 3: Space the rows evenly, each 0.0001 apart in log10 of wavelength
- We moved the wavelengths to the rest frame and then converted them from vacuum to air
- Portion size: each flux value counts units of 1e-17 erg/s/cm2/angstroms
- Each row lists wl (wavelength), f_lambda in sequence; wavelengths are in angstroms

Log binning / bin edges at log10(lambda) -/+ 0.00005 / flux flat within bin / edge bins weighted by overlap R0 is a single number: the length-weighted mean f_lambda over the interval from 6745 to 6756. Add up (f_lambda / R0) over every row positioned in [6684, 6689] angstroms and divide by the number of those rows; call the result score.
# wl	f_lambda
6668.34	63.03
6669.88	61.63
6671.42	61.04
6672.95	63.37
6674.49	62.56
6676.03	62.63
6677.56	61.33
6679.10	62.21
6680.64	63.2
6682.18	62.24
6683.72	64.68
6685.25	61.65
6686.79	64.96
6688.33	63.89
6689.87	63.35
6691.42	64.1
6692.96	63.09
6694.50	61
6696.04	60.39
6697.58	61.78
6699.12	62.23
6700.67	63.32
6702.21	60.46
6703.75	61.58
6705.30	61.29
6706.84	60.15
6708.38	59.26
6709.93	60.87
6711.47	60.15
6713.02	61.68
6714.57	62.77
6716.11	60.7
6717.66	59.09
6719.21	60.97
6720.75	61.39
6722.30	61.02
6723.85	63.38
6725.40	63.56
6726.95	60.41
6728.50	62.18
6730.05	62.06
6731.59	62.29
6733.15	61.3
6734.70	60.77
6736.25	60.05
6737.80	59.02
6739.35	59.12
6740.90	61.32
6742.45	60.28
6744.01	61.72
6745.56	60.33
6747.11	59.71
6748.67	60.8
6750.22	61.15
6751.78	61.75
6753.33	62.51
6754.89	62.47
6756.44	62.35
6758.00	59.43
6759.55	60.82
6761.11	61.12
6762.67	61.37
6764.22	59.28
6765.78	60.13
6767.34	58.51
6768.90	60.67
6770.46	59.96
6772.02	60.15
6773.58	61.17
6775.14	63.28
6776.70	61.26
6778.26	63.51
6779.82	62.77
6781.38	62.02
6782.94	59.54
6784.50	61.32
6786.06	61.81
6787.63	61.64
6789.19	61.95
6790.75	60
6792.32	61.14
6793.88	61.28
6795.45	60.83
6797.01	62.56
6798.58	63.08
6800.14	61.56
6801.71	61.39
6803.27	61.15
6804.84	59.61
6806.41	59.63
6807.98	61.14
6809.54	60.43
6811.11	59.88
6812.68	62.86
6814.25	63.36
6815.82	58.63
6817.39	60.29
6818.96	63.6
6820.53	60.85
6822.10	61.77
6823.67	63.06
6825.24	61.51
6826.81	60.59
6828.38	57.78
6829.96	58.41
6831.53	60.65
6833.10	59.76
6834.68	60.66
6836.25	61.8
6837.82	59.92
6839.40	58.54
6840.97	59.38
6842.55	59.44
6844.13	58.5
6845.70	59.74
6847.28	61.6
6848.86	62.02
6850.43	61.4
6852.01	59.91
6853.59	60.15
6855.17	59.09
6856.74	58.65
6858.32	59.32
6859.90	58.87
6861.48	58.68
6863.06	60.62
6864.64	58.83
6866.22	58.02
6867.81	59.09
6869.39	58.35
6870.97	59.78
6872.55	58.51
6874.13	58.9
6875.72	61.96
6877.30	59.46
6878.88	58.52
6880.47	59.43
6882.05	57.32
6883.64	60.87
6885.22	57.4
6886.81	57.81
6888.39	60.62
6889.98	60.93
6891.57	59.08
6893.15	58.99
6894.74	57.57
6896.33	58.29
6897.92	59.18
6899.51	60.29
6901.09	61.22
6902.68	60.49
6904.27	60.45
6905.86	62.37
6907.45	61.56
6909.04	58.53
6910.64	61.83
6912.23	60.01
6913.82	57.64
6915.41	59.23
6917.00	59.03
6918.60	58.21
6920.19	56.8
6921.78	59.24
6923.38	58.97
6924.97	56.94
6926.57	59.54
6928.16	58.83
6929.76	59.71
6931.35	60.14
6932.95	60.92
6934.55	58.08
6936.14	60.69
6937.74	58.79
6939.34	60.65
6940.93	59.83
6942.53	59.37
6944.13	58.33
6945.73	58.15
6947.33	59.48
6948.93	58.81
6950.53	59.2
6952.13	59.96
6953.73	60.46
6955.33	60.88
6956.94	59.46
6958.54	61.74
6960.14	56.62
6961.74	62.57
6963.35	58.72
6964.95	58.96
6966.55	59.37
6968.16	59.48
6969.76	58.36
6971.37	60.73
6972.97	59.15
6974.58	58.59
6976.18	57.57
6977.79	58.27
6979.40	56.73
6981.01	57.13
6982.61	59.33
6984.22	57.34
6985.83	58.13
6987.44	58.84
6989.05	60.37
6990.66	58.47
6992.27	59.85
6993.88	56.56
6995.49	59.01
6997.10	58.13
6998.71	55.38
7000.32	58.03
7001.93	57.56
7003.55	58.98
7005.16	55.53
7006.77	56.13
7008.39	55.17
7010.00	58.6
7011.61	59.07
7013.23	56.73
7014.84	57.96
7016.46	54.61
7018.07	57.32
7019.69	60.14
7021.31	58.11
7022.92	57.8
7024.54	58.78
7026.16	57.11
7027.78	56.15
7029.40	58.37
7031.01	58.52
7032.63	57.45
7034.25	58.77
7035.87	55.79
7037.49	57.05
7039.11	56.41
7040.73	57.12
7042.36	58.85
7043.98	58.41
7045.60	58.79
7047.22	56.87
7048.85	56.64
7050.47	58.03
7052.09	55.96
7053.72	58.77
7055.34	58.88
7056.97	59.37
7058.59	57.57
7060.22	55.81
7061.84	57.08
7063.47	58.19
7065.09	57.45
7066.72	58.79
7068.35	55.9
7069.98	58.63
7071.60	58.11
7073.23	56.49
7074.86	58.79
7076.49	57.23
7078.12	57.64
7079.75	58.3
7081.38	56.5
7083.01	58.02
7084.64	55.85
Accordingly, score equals 1.04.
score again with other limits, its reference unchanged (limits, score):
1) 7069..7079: 0.94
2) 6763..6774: 0.98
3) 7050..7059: 0.95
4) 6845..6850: 1.00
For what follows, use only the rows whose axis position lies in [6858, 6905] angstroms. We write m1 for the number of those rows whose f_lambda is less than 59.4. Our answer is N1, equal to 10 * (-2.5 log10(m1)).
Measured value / -31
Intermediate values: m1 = 18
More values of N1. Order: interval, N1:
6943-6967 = -23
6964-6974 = -15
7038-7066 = -31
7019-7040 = -27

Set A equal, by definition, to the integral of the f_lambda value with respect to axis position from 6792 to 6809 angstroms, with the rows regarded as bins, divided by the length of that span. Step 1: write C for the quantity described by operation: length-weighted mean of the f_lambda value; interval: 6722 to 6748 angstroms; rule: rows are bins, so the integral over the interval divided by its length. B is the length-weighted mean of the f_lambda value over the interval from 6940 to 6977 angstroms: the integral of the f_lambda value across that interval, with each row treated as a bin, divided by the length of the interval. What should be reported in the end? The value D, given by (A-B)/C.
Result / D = 0.030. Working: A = 61.2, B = 59.4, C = 61.08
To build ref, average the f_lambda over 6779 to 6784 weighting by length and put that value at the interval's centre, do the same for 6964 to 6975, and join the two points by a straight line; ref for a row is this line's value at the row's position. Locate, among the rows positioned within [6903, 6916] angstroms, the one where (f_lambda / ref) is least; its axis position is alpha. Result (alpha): 6913.82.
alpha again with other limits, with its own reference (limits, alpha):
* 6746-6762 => 6758.00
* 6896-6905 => 6896.33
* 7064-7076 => 7068.35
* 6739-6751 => 6739.35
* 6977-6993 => 6979.40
